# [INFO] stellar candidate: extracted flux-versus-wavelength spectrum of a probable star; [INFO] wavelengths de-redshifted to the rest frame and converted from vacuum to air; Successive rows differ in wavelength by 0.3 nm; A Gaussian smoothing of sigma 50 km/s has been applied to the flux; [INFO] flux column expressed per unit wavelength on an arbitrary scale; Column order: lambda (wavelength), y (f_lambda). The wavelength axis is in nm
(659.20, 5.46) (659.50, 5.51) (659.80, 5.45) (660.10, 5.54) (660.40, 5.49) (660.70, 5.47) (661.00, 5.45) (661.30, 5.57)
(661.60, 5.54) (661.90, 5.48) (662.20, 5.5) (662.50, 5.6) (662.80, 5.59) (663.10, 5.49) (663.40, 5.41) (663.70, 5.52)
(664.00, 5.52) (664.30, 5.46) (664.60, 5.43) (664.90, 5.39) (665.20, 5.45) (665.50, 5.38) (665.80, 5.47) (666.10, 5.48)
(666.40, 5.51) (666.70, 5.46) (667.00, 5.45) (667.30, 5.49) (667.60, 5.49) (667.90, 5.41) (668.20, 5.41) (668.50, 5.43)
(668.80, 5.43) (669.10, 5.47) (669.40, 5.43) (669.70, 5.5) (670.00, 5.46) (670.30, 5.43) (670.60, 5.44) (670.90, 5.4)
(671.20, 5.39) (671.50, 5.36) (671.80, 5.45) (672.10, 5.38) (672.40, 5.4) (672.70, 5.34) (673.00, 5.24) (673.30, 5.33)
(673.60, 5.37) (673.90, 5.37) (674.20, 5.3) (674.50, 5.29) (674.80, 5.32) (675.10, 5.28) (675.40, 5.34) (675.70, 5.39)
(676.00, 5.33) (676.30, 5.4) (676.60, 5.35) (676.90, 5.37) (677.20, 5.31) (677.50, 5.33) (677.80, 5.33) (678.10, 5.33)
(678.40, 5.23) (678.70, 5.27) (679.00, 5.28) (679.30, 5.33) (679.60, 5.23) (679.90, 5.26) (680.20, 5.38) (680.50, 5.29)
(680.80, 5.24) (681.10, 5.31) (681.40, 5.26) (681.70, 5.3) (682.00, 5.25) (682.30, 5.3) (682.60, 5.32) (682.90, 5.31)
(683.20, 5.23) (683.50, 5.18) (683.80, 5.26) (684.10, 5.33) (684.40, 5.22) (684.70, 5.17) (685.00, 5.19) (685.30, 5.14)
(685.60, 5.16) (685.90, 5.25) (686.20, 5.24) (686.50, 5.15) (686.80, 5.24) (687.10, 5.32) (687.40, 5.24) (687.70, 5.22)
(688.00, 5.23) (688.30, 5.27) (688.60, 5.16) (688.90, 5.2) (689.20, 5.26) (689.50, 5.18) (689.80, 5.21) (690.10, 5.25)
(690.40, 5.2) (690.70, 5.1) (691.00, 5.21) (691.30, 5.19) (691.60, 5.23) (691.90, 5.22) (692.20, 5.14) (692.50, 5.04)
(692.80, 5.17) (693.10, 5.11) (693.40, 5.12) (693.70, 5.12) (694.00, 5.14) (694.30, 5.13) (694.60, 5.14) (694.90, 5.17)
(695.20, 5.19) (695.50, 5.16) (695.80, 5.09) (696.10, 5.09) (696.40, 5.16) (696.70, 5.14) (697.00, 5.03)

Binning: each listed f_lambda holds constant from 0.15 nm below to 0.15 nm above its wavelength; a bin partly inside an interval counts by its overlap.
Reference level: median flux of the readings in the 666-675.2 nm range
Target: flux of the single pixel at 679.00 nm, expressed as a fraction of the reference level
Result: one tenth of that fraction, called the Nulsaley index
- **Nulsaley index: 0.0976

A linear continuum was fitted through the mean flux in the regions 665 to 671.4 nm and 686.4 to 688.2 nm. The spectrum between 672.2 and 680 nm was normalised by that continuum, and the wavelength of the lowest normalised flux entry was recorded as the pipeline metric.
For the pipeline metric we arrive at 673.00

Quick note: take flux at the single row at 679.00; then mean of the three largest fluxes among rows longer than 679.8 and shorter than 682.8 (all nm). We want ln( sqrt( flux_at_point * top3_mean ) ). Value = 1.67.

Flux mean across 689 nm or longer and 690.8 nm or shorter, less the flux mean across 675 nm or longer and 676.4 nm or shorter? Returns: -0.15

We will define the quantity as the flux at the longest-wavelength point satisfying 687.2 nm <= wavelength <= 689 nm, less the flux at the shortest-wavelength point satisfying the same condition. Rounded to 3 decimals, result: -0.040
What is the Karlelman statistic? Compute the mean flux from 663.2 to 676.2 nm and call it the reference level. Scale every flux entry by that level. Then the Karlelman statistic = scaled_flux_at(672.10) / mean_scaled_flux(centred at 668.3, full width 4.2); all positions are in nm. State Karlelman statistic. 0.986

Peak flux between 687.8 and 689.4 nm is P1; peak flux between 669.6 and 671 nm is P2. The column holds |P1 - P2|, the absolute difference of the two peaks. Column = 0.230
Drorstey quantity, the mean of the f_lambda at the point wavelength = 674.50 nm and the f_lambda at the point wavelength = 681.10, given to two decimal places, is 5.30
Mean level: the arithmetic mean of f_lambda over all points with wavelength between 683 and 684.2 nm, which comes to 5.25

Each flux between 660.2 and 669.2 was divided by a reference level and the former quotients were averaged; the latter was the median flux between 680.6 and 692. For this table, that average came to 1.047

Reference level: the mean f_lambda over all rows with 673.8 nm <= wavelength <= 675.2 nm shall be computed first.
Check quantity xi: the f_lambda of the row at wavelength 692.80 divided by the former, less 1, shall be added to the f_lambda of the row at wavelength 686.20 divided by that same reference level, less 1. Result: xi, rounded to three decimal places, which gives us -0.040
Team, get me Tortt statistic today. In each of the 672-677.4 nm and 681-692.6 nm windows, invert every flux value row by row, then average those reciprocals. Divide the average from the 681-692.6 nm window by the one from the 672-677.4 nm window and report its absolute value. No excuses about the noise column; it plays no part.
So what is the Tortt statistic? 1.02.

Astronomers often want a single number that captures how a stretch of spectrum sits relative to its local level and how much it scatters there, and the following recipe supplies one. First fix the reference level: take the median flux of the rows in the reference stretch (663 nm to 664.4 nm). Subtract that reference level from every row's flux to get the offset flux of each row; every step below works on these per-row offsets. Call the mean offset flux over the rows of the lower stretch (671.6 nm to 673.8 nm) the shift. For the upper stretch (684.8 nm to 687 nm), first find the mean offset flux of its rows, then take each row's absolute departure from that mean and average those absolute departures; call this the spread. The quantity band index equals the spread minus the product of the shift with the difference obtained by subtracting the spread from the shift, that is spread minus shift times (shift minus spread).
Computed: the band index 0.018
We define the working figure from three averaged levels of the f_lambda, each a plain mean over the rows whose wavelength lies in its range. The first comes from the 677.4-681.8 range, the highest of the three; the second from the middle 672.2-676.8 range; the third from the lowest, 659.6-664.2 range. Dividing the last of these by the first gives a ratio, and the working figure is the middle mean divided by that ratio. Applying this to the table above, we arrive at 5.13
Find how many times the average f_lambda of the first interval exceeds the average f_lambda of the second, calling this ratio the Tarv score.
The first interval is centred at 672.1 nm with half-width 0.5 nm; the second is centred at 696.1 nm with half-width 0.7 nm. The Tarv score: 1.05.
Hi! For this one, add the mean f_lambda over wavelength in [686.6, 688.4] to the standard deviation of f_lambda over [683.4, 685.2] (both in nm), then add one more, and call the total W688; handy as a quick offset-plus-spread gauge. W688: 6.31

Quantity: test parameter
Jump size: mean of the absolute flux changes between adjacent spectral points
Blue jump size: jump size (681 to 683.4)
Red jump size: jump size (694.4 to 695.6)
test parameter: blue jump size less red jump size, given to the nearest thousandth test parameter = 0.016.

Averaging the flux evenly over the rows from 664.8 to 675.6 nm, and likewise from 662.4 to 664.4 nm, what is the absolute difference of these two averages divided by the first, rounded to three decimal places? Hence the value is 0.020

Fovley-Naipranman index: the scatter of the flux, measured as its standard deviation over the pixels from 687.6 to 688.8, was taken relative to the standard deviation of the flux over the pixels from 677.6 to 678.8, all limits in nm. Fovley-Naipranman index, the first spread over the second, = 0.9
